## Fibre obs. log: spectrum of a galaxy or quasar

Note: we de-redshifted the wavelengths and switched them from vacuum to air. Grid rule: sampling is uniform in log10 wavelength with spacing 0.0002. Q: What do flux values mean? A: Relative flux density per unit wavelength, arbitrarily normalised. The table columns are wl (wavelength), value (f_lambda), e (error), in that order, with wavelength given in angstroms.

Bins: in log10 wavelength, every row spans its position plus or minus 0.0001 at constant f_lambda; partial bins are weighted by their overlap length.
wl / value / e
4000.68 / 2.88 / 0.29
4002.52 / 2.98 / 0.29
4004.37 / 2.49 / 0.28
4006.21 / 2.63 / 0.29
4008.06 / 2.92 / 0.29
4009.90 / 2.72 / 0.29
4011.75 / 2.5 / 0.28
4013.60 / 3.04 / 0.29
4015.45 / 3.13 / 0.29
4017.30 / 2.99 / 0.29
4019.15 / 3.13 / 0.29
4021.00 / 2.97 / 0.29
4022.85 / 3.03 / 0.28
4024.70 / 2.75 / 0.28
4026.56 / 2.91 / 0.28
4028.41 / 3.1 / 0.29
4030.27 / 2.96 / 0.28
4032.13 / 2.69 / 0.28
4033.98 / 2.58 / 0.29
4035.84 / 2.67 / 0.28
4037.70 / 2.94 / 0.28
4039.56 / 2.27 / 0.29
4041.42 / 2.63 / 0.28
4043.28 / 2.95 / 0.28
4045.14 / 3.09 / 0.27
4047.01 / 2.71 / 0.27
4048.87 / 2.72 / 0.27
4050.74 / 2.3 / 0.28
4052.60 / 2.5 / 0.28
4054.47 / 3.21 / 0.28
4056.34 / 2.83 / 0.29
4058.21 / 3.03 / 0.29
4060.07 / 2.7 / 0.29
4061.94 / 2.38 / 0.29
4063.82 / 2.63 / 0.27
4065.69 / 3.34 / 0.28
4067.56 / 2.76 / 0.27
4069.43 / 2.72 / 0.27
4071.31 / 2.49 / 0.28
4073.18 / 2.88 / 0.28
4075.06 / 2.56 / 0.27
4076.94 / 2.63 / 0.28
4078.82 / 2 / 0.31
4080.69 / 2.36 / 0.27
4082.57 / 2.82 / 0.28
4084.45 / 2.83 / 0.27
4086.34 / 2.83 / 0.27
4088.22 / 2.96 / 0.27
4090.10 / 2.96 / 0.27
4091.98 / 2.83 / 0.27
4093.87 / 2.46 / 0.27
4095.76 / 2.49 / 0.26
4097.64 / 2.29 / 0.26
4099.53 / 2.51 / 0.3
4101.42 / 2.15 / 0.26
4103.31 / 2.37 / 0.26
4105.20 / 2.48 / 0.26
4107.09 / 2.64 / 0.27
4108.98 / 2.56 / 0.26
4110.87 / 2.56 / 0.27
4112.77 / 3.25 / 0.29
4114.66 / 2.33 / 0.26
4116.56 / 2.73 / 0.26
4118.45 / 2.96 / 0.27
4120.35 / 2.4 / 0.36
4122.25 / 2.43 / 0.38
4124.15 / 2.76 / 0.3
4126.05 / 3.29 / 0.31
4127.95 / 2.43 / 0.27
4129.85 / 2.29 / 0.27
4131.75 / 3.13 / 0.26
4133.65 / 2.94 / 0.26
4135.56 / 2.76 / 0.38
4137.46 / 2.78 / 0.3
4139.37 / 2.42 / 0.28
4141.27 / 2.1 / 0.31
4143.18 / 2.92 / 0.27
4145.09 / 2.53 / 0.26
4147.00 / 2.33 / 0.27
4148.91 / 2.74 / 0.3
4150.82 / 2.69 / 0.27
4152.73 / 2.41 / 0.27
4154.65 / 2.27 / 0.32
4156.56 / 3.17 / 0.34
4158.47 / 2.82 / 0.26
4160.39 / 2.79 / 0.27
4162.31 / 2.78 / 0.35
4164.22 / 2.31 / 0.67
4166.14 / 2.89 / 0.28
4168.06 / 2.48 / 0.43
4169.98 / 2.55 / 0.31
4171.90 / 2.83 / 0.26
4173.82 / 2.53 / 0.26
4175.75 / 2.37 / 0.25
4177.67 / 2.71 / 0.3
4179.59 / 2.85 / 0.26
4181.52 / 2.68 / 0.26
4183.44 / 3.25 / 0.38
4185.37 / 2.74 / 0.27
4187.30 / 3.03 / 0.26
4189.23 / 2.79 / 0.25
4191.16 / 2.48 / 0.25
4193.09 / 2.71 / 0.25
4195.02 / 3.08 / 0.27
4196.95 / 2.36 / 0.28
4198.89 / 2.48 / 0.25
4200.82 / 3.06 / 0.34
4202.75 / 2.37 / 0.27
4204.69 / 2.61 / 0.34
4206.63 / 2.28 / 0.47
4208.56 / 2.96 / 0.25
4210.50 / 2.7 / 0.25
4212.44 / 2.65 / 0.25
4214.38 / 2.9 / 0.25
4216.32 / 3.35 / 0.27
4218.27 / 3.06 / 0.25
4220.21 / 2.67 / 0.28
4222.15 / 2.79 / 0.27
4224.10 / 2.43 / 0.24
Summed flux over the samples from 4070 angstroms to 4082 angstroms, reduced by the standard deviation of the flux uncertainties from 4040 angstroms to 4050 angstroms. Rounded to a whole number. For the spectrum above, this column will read 15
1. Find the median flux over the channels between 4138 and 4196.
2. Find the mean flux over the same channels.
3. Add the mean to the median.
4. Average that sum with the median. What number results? 4.05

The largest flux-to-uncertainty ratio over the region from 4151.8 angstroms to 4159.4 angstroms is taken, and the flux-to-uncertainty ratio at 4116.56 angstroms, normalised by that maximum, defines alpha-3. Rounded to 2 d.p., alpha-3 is 0.97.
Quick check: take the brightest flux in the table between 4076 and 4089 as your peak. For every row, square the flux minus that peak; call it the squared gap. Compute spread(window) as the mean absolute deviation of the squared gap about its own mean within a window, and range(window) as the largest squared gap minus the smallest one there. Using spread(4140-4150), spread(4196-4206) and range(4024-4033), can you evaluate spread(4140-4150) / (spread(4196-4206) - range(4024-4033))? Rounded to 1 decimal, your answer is 5.2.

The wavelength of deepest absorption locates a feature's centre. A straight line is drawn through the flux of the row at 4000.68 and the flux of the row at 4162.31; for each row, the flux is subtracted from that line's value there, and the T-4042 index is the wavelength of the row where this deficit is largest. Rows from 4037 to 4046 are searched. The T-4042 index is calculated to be 4039.56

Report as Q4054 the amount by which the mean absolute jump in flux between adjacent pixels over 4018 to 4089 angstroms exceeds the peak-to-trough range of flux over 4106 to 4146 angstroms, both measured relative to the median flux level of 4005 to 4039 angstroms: -0.91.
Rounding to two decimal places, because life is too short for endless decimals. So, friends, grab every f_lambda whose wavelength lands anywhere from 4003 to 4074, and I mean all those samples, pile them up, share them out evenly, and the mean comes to 2.80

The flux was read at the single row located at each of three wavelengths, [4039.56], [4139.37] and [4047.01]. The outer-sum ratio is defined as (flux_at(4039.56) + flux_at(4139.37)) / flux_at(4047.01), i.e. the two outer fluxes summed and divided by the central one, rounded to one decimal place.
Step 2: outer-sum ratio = 1.7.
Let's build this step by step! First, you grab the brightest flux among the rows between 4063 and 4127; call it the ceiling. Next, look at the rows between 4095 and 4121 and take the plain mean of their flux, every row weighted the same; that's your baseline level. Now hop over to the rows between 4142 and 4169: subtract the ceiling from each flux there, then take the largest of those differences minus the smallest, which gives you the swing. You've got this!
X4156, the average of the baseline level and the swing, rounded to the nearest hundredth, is 1.73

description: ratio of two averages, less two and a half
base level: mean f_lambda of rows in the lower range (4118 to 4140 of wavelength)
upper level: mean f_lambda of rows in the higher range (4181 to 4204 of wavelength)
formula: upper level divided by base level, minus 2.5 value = -1.49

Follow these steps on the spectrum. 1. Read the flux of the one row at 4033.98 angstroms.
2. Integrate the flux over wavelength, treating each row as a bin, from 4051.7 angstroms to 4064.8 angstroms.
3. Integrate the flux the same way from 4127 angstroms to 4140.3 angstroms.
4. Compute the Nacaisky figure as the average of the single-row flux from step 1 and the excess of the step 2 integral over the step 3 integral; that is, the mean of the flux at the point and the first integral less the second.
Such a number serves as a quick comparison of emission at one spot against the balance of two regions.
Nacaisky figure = 1.5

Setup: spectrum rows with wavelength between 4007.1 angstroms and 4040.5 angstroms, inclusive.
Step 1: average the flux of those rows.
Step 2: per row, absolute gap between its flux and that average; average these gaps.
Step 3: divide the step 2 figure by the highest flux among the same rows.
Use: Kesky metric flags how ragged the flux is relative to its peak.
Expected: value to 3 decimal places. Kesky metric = 0.063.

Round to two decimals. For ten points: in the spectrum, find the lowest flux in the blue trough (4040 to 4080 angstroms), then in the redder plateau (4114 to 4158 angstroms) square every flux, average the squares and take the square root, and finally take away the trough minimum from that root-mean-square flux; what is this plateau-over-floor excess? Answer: 0.66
